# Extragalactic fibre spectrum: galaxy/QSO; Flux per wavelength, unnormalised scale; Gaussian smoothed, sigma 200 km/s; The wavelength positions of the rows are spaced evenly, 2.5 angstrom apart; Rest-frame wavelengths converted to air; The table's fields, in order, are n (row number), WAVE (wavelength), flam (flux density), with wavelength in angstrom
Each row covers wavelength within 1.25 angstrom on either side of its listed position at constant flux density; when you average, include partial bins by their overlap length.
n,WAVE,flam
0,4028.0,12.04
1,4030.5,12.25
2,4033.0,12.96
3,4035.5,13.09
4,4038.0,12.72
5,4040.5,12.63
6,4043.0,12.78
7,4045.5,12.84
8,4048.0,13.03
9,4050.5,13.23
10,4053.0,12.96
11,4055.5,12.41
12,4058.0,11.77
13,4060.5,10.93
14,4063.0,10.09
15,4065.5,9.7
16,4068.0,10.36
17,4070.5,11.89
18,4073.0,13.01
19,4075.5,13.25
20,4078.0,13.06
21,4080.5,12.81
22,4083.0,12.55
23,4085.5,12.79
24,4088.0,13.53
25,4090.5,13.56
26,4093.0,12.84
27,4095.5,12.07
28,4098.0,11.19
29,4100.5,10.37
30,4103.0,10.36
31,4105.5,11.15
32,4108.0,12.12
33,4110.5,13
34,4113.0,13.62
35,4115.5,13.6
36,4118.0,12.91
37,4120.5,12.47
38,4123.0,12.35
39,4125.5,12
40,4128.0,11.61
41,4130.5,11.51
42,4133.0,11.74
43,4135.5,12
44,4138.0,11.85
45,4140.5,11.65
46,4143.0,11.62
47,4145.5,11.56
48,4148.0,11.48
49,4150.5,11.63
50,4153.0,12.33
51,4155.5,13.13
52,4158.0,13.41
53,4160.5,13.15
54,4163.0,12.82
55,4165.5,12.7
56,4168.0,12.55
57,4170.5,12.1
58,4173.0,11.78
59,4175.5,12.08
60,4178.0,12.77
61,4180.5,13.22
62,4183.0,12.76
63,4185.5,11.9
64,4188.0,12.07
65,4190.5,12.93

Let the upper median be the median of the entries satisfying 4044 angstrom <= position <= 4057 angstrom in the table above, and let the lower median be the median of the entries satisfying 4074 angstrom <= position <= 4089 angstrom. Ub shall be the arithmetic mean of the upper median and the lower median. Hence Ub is 12.9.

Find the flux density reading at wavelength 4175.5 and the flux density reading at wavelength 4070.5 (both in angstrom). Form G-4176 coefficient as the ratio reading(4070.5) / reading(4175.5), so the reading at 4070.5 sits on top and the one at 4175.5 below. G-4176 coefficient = 0.98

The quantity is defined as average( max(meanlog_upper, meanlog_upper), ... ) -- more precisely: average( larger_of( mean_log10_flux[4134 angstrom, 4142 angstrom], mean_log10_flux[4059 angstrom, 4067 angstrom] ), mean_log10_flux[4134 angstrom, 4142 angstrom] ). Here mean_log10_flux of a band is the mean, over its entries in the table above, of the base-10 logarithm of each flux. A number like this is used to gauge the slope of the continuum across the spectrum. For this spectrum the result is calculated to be 1.07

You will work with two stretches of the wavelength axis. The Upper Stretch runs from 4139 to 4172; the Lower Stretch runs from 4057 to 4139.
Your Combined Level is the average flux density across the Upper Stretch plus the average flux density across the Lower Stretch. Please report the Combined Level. 24.4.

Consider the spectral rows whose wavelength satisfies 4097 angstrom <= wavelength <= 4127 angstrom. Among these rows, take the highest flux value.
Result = 13.62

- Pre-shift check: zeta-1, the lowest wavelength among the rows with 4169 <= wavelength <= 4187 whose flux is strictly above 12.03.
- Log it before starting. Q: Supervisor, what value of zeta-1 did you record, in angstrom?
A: 4170.5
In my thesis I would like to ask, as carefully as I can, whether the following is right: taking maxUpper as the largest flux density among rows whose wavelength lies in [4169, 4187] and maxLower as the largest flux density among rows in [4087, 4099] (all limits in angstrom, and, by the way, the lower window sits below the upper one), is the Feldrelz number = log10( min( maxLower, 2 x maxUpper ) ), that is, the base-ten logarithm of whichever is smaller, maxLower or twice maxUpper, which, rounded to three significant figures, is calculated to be 1.13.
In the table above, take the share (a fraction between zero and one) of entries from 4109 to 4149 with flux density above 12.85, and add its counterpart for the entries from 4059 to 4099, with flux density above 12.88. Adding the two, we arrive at 0.56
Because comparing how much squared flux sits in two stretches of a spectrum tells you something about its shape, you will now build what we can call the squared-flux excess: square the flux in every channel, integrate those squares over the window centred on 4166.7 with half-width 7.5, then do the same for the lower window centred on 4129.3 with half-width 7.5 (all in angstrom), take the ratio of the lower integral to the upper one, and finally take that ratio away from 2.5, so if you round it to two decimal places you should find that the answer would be 1.60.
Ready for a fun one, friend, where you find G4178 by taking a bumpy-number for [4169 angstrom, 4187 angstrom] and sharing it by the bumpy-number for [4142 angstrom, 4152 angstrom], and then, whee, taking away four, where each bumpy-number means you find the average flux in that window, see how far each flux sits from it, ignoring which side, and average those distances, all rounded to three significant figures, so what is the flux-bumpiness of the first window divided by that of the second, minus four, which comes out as 4.88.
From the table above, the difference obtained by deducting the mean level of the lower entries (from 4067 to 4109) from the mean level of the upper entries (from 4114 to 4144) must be -0.06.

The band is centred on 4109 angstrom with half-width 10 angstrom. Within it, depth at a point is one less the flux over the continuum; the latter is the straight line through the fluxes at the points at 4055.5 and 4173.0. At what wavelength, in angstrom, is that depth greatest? 4100.5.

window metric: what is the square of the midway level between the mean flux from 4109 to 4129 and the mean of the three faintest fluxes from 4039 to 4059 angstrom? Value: 156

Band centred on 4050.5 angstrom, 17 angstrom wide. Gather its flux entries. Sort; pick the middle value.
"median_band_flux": 12.8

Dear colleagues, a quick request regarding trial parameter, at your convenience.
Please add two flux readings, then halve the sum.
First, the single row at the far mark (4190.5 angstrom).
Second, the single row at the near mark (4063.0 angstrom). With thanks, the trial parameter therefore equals 11.5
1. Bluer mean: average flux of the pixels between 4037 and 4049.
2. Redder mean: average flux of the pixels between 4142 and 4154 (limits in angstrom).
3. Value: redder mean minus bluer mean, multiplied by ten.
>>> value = -11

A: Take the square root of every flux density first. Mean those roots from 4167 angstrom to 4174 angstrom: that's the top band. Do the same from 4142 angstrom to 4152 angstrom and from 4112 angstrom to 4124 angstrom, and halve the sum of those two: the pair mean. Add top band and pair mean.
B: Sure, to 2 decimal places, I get 6.99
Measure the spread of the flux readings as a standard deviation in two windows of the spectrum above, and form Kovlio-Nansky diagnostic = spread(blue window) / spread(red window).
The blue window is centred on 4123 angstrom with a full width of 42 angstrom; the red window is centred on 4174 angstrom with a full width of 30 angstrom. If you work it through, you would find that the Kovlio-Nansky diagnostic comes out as 1.7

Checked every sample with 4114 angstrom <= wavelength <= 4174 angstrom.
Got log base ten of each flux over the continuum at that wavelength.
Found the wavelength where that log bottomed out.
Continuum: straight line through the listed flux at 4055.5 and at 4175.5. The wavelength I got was 4130.5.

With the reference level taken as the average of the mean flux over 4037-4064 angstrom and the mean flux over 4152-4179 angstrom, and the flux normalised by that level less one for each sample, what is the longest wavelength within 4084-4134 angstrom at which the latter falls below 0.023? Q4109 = 4133.0 angstrom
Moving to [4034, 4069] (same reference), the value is 4068.0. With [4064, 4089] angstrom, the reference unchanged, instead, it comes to 4083.0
